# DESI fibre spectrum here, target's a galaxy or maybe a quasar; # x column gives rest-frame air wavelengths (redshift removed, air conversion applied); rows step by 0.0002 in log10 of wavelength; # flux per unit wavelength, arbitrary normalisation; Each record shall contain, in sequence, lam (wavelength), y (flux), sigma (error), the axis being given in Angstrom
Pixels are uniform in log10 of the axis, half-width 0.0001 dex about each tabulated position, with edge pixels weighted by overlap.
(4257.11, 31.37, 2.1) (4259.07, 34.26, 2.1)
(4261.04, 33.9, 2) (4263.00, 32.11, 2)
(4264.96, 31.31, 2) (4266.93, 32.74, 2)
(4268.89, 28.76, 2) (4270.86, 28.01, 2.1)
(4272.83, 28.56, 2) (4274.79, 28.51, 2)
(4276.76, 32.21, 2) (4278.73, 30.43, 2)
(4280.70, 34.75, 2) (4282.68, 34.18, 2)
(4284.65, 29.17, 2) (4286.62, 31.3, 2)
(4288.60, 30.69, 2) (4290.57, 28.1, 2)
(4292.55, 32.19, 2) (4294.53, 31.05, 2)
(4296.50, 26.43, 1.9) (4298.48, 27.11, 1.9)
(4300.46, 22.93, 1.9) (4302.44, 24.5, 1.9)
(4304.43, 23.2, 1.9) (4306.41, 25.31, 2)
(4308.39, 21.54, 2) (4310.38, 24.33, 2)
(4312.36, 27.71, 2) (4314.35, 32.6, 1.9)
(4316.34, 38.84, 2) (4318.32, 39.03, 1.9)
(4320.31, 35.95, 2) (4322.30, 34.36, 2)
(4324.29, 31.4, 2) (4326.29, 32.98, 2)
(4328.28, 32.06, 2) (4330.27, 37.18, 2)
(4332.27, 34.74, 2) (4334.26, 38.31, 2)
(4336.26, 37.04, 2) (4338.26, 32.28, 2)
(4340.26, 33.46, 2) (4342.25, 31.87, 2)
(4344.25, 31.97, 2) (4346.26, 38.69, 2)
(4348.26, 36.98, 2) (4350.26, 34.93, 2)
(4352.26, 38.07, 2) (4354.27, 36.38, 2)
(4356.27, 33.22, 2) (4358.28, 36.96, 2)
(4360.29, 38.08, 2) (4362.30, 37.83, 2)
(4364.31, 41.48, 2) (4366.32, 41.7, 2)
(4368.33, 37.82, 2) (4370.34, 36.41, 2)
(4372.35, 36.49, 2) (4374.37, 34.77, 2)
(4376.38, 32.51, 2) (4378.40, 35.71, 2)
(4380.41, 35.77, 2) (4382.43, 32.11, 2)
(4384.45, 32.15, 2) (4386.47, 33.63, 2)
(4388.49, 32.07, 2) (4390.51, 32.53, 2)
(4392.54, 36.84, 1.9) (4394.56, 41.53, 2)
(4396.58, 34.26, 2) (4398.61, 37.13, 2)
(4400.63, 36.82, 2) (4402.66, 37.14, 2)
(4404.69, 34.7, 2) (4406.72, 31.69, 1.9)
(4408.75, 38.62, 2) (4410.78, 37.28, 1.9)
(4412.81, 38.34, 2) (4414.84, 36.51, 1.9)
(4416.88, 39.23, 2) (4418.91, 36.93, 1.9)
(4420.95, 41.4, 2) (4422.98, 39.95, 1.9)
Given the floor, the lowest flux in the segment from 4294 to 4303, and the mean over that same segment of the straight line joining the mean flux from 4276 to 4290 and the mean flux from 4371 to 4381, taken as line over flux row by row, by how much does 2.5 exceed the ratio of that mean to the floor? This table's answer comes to 2.45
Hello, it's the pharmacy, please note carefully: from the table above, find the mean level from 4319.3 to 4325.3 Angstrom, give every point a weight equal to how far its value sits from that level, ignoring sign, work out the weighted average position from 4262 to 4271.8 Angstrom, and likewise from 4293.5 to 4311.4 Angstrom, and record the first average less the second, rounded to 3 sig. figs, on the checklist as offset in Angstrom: -35.4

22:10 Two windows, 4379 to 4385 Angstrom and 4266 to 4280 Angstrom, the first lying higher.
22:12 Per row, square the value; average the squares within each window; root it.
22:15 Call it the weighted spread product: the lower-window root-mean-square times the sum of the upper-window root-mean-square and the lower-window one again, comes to 1896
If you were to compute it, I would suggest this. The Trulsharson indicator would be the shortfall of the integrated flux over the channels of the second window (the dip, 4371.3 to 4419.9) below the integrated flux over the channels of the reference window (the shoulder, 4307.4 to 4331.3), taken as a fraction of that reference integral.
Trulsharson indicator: -1.2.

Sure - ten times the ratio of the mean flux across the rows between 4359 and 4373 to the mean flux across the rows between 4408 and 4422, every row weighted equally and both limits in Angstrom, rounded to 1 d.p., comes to 10.1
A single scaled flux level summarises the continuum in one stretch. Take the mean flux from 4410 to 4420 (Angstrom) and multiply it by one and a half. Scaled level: 56.5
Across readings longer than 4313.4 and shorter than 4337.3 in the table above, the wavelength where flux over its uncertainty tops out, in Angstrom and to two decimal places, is 4318.32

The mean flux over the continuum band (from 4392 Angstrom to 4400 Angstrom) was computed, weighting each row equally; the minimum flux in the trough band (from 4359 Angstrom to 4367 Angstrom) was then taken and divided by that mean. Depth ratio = 1.01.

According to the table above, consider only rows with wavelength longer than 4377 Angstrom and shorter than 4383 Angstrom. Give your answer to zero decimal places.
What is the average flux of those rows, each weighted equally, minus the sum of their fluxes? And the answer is -69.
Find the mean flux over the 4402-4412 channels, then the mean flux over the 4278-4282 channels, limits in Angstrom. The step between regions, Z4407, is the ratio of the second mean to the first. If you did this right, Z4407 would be 0.91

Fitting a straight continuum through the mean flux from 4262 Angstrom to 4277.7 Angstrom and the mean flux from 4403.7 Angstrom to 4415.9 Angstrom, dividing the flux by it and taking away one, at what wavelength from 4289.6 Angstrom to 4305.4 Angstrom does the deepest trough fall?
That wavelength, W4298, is 4300.46 Angstrom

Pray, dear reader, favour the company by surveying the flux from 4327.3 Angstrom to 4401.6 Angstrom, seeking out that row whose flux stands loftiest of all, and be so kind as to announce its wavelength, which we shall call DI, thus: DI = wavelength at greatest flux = 4366.32 Angstrom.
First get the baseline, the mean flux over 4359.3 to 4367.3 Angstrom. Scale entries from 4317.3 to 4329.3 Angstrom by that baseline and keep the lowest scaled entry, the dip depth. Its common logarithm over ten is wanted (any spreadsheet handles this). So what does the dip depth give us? -0.010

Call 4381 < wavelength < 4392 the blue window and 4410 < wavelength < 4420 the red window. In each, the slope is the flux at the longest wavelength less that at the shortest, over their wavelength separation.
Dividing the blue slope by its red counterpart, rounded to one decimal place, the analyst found -1.2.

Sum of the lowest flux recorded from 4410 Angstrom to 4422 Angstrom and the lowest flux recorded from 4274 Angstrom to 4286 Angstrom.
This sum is 65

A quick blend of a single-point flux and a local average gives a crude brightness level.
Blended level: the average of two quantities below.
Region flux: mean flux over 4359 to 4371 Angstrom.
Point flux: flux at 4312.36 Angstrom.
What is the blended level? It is 33.3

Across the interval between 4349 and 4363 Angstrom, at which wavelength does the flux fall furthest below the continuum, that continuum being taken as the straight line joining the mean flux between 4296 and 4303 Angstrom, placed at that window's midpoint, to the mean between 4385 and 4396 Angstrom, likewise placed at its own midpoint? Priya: 4356.27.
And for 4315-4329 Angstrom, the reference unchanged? 4324.29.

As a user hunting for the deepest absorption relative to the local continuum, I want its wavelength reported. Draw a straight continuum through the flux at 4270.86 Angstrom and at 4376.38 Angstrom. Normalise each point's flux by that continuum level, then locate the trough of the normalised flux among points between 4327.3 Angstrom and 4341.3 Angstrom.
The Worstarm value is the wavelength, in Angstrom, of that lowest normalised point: 4338.26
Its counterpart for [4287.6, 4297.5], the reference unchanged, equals 4296.50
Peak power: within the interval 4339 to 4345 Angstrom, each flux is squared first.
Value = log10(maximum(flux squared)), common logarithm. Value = 3.05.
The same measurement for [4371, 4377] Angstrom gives 3.12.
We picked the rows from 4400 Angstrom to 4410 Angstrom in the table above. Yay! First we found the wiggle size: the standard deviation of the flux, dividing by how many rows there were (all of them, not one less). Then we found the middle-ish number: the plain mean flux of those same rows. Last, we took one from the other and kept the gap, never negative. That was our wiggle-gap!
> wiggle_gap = 33.4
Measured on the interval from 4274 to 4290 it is 29.3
